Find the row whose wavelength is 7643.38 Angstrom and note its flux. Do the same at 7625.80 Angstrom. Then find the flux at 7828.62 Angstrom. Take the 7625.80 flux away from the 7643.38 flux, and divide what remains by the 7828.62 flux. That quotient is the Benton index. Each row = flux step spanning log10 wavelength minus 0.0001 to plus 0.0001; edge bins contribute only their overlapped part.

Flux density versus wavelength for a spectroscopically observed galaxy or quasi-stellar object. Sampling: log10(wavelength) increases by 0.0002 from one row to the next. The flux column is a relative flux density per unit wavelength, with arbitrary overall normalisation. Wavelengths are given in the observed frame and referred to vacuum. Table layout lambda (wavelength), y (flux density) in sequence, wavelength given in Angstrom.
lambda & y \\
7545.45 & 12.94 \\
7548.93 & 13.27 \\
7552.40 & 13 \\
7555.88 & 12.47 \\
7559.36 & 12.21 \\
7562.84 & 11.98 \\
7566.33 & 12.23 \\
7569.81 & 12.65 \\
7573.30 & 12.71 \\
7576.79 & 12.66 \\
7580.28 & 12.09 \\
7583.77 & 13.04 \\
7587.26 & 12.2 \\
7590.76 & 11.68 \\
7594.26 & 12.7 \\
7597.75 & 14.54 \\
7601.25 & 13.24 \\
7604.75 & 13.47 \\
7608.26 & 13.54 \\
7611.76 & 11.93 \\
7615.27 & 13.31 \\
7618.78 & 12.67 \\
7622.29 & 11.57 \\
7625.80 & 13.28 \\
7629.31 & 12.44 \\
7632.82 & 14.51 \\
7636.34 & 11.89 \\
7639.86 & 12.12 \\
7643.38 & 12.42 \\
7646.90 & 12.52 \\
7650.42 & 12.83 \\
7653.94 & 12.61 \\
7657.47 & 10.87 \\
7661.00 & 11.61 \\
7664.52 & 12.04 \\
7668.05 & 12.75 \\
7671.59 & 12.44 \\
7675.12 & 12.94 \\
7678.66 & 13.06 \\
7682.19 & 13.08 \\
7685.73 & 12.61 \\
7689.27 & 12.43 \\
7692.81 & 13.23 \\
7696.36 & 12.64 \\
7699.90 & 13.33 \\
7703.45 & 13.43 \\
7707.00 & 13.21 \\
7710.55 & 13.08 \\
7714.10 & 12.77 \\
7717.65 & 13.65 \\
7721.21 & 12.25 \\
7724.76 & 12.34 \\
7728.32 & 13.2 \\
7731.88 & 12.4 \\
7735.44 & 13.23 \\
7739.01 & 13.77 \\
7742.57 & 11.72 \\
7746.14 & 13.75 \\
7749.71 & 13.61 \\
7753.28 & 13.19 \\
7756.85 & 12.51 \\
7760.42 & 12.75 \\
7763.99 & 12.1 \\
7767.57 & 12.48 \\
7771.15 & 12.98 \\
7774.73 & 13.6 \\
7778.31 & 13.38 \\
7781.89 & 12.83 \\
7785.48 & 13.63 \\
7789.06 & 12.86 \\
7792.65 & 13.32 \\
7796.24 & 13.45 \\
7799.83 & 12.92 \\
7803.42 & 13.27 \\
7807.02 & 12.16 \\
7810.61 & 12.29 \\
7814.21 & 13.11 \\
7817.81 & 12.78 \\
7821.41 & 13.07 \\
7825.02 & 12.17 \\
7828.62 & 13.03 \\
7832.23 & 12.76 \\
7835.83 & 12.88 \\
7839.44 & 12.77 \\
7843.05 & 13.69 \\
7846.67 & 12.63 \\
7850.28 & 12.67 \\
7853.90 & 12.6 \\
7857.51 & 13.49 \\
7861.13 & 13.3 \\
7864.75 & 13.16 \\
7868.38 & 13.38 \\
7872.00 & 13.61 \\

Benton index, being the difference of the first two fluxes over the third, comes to -0.066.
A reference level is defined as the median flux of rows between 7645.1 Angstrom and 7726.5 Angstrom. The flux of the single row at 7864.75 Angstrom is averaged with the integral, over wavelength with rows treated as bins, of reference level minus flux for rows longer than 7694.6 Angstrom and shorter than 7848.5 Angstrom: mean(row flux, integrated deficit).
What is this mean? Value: -9.0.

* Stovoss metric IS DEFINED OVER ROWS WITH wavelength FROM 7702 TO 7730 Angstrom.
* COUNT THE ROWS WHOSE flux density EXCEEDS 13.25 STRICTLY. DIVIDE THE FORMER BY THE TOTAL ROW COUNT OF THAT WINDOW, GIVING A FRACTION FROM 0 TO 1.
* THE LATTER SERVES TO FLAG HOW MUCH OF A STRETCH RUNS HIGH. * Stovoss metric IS 0.25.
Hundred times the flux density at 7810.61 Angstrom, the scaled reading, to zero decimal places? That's 1229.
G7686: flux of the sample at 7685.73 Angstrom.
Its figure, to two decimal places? 12.61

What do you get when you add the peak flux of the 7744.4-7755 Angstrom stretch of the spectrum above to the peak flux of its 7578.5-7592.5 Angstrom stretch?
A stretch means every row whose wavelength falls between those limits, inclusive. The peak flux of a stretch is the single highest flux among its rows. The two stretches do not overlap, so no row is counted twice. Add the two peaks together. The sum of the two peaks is 26.79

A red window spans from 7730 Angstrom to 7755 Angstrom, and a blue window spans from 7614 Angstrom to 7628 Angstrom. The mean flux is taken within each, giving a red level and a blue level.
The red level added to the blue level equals 25.8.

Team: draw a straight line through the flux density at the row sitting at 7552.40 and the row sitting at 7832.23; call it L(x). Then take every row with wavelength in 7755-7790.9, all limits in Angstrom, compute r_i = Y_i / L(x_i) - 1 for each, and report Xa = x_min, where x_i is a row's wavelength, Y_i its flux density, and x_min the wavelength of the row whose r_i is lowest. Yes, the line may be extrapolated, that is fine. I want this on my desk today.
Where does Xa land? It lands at 7763.99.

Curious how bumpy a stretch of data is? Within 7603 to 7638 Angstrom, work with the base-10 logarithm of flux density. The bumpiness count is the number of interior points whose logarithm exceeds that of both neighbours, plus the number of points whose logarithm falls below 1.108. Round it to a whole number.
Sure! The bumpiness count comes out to 9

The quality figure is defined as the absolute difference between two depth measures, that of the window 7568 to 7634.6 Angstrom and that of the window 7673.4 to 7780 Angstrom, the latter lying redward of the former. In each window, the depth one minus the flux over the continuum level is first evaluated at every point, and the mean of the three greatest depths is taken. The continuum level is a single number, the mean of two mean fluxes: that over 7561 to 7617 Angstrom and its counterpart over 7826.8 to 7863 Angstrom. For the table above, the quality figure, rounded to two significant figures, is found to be 0.023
